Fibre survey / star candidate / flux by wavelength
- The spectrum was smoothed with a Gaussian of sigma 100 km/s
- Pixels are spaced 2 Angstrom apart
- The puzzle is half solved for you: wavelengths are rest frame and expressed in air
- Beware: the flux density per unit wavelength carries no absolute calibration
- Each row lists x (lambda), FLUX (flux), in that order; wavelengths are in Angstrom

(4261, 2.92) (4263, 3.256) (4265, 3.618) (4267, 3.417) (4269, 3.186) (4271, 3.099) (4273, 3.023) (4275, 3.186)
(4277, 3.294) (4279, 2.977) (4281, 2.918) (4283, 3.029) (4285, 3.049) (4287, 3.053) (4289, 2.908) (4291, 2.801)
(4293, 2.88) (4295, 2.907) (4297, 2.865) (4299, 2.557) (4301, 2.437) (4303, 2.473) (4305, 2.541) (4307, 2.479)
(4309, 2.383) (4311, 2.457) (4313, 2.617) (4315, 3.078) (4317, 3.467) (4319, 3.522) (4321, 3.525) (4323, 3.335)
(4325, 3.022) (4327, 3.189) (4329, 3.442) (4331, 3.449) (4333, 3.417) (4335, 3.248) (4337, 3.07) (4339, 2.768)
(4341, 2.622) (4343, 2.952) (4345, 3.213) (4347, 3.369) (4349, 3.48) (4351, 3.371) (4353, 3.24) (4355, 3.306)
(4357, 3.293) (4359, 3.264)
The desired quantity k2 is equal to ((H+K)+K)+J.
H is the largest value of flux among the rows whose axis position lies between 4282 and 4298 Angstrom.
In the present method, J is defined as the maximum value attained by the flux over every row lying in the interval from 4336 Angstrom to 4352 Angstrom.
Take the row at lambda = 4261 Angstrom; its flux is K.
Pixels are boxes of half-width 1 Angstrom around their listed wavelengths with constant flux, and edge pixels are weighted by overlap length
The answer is 12.4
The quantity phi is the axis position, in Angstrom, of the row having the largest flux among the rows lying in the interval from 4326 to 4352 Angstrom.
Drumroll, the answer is 4349 Angstrom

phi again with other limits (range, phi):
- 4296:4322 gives 4321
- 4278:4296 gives 4287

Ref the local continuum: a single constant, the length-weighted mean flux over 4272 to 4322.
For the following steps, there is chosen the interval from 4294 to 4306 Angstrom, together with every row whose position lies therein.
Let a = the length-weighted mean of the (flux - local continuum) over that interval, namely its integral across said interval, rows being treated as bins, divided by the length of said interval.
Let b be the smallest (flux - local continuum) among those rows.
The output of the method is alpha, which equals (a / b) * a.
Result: -0.16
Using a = -0.27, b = -0.46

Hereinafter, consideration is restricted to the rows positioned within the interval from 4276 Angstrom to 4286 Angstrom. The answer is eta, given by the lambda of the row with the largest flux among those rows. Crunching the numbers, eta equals 4277 Angstrom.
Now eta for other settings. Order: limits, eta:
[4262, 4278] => 4265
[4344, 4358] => 4349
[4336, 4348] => 4347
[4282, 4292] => 4287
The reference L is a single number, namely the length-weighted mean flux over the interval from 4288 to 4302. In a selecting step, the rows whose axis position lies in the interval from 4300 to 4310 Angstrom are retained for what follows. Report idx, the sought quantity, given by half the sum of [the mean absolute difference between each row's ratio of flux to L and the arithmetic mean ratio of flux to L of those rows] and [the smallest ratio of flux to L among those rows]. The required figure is 0.439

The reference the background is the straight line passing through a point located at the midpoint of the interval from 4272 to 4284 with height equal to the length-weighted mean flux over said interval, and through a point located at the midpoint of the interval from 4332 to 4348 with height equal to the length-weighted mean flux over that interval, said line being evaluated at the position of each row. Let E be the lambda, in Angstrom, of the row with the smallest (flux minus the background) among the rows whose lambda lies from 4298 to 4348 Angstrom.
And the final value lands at 4309 Angstrom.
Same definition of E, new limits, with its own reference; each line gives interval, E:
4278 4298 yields 4291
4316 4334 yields 4325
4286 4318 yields 4309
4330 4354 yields 4341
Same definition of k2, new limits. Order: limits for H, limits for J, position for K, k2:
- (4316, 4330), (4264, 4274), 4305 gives 12.2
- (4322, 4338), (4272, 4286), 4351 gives 13.5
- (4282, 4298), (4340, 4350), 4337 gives 12.7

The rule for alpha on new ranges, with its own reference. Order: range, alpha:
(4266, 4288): 2.20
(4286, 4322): -0.01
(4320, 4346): -0.28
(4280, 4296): -0.02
